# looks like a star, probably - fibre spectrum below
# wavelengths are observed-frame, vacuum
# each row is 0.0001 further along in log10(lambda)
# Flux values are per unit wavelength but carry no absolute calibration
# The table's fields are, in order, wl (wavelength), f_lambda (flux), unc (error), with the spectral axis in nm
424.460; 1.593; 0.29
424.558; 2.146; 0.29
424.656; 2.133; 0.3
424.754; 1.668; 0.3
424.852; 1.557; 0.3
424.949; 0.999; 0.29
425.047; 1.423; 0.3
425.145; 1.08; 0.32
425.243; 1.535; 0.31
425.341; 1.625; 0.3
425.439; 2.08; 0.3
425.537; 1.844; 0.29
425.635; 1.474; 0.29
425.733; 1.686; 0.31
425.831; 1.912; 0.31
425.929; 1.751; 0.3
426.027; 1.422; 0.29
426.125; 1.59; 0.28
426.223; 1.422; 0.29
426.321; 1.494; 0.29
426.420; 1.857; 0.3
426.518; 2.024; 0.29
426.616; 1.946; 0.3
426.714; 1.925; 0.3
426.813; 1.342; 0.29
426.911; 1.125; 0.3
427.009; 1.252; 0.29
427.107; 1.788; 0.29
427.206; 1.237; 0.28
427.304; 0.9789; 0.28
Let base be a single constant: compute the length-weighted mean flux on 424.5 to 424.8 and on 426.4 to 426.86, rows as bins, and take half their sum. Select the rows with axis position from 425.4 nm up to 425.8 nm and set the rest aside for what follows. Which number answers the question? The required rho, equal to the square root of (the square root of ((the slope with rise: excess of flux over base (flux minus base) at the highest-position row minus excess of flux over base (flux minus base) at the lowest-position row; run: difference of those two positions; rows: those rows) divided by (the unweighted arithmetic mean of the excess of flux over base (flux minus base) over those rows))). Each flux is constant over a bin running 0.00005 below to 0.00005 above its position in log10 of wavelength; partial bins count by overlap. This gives 1.8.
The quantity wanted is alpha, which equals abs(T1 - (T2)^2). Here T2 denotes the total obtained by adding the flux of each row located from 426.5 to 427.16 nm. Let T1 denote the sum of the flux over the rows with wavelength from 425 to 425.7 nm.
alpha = 119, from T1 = 11.1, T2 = 11.4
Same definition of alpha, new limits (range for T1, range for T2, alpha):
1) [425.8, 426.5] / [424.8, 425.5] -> 95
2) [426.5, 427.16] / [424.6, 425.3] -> 97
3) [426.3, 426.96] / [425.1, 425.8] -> 117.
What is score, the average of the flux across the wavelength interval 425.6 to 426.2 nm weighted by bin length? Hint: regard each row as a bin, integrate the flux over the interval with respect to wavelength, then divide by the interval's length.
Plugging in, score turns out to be 1.63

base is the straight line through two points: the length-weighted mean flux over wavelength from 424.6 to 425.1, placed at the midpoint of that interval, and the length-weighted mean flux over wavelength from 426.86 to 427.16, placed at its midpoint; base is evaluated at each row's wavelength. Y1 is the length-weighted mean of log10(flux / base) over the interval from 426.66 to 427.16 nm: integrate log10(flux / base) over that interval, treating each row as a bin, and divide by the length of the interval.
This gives 0.019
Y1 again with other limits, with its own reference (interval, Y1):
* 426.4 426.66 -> 0.136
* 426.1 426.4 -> 0.022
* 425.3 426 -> 0.067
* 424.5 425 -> 0.019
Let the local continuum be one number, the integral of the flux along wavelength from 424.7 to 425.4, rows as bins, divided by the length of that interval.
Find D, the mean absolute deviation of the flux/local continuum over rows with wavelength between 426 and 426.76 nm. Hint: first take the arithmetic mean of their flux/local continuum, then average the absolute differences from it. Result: 0.160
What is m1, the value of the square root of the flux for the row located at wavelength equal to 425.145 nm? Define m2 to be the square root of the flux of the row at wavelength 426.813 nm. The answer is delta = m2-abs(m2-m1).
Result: 1.04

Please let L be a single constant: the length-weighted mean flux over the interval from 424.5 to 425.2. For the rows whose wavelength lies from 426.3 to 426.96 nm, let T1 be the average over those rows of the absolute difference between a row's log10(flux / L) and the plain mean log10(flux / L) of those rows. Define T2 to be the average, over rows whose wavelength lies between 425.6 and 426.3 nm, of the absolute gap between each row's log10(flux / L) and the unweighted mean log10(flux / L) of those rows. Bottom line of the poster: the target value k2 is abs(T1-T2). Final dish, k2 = 0.04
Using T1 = 0.083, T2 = 0.04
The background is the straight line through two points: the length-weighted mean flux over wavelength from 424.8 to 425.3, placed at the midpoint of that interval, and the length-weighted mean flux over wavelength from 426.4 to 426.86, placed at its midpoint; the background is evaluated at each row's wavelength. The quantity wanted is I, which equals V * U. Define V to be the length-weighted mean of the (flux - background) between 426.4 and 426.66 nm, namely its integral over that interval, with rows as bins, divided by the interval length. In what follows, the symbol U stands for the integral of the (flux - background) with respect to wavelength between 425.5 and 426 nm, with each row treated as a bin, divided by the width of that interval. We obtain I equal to 0.029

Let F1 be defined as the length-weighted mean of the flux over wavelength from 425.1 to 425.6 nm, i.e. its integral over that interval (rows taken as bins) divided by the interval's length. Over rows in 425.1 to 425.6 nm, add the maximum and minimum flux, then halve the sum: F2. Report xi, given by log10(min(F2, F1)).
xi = 0.199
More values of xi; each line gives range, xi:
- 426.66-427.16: 0.173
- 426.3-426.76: 0.245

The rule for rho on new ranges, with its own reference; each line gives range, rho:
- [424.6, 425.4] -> 1.2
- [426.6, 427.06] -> 1.5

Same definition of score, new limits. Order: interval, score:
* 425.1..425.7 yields 1.61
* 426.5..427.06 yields 1.58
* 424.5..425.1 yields 1.65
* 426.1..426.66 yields 1.73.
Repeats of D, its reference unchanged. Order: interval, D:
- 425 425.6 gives 0.176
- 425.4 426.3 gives 0.131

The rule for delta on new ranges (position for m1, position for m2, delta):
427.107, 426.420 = 1.34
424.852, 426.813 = 1.07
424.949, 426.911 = 1.00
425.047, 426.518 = 1.19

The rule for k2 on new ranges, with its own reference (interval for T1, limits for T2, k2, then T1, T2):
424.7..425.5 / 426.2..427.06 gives 0.01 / 0.077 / 0.08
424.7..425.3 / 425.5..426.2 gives 0.04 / 0.076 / 0.04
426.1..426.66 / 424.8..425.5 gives 0.02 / 0.056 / 0.08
